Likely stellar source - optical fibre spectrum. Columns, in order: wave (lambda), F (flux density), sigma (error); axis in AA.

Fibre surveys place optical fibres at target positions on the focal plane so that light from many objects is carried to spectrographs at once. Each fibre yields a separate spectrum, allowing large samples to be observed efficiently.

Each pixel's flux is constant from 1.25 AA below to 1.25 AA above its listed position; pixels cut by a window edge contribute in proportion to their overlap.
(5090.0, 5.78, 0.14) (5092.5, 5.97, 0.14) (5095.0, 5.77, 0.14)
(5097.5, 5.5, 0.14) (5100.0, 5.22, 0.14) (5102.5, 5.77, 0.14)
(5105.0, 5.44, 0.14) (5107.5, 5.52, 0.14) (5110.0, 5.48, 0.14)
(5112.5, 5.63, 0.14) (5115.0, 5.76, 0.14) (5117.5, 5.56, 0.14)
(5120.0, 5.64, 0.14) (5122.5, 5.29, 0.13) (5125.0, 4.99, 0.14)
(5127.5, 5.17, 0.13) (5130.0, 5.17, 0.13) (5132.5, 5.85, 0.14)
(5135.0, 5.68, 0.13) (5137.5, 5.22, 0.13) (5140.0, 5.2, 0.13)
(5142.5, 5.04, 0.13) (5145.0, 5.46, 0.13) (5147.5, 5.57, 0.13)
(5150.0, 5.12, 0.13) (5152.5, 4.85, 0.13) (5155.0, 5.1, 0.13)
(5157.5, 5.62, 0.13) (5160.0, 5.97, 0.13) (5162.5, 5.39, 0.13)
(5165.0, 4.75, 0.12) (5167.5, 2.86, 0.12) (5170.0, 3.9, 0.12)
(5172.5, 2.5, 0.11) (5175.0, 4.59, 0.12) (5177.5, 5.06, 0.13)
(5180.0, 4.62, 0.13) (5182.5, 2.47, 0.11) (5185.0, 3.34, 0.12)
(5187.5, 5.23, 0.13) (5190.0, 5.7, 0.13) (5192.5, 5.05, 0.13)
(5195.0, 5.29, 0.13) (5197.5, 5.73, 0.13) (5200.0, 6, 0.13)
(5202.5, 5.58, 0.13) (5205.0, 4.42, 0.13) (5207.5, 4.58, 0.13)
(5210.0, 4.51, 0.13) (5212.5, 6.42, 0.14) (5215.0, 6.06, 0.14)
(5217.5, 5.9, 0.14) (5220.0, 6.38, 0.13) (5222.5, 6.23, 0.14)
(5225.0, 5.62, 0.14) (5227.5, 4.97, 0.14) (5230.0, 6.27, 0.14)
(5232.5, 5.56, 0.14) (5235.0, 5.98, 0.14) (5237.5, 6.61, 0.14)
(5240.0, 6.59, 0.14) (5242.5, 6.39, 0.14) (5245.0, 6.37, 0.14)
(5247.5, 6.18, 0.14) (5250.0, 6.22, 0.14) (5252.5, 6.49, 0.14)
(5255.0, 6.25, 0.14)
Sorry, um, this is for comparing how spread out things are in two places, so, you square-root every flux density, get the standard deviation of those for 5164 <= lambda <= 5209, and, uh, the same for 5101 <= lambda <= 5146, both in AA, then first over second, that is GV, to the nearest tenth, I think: 4.9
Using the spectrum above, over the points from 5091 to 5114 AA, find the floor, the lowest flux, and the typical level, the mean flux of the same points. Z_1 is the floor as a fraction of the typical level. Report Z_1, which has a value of 0.93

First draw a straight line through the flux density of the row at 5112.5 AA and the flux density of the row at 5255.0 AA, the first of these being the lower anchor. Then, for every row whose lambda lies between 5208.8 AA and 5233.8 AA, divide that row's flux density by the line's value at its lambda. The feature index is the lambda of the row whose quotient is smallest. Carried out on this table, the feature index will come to 5210.0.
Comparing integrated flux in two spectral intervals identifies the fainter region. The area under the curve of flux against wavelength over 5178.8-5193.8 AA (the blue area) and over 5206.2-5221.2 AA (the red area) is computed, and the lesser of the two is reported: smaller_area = 66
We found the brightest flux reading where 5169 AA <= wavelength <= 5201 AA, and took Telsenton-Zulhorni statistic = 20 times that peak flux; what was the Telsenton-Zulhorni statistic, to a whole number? 120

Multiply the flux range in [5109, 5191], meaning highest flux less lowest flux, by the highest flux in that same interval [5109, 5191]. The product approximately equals 21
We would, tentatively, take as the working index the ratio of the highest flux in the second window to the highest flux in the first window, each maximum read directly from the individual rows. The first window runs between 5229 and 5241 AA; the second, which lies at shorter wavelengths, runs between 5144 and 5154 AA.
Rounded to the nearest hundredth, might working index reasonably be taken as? 0.84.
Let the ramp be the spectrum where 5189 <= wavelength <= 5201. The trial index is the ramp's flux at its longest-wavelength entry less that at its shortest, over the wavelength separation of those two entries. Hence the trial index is 0.03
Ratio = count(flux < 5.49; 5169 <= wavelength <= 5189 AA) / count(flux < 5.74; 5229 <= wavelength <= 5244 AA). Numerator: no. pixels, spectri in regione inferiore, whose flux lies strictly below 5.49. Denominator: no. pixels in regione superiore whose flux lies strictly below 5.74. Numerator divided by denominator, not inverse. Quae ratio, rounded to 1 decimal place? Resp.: 8.0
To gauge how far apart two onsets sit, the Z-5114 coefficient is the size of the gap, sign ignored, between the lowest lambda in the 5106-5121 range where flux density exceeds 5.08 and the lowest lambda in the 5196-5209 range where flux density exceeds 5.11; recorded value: 90.0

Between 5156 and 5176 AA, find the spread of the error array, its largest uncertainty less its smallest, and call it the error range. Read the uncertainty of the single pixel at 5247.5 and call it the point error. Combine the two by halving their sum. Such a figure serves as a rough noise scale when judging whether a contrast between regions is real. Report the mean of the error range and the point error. 0.080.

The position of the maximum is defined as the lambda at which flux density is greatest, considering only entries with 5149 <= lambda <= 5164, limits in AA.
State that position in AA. 5160.0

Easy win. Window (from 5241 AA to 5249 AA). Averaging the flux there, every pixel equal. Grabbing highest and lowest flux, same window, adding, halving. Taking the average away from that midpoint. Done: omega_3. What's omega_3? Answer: -0.03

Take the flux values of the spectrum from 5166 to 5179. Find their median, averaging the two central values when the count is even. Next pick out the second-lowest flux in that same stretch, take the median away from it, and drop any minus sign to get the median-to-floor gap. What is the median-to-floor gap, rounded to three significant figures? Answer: 1.04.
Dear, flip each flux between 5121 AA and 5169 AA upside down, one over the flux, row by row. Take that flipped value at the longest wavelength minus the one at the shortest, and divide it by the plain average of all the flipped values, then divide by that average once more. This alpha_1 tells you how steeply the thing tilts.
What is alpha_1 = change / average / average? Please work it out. 4.1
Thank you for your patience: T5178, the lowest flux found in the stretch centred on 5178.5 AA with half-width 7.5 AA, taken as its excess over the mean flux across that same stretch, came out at -1.3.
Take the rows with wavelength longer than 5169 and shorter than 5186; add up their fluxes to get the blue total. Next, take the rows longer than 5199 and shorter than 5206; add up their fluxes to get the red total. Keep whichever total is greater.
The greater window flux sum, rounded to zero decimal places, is 26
